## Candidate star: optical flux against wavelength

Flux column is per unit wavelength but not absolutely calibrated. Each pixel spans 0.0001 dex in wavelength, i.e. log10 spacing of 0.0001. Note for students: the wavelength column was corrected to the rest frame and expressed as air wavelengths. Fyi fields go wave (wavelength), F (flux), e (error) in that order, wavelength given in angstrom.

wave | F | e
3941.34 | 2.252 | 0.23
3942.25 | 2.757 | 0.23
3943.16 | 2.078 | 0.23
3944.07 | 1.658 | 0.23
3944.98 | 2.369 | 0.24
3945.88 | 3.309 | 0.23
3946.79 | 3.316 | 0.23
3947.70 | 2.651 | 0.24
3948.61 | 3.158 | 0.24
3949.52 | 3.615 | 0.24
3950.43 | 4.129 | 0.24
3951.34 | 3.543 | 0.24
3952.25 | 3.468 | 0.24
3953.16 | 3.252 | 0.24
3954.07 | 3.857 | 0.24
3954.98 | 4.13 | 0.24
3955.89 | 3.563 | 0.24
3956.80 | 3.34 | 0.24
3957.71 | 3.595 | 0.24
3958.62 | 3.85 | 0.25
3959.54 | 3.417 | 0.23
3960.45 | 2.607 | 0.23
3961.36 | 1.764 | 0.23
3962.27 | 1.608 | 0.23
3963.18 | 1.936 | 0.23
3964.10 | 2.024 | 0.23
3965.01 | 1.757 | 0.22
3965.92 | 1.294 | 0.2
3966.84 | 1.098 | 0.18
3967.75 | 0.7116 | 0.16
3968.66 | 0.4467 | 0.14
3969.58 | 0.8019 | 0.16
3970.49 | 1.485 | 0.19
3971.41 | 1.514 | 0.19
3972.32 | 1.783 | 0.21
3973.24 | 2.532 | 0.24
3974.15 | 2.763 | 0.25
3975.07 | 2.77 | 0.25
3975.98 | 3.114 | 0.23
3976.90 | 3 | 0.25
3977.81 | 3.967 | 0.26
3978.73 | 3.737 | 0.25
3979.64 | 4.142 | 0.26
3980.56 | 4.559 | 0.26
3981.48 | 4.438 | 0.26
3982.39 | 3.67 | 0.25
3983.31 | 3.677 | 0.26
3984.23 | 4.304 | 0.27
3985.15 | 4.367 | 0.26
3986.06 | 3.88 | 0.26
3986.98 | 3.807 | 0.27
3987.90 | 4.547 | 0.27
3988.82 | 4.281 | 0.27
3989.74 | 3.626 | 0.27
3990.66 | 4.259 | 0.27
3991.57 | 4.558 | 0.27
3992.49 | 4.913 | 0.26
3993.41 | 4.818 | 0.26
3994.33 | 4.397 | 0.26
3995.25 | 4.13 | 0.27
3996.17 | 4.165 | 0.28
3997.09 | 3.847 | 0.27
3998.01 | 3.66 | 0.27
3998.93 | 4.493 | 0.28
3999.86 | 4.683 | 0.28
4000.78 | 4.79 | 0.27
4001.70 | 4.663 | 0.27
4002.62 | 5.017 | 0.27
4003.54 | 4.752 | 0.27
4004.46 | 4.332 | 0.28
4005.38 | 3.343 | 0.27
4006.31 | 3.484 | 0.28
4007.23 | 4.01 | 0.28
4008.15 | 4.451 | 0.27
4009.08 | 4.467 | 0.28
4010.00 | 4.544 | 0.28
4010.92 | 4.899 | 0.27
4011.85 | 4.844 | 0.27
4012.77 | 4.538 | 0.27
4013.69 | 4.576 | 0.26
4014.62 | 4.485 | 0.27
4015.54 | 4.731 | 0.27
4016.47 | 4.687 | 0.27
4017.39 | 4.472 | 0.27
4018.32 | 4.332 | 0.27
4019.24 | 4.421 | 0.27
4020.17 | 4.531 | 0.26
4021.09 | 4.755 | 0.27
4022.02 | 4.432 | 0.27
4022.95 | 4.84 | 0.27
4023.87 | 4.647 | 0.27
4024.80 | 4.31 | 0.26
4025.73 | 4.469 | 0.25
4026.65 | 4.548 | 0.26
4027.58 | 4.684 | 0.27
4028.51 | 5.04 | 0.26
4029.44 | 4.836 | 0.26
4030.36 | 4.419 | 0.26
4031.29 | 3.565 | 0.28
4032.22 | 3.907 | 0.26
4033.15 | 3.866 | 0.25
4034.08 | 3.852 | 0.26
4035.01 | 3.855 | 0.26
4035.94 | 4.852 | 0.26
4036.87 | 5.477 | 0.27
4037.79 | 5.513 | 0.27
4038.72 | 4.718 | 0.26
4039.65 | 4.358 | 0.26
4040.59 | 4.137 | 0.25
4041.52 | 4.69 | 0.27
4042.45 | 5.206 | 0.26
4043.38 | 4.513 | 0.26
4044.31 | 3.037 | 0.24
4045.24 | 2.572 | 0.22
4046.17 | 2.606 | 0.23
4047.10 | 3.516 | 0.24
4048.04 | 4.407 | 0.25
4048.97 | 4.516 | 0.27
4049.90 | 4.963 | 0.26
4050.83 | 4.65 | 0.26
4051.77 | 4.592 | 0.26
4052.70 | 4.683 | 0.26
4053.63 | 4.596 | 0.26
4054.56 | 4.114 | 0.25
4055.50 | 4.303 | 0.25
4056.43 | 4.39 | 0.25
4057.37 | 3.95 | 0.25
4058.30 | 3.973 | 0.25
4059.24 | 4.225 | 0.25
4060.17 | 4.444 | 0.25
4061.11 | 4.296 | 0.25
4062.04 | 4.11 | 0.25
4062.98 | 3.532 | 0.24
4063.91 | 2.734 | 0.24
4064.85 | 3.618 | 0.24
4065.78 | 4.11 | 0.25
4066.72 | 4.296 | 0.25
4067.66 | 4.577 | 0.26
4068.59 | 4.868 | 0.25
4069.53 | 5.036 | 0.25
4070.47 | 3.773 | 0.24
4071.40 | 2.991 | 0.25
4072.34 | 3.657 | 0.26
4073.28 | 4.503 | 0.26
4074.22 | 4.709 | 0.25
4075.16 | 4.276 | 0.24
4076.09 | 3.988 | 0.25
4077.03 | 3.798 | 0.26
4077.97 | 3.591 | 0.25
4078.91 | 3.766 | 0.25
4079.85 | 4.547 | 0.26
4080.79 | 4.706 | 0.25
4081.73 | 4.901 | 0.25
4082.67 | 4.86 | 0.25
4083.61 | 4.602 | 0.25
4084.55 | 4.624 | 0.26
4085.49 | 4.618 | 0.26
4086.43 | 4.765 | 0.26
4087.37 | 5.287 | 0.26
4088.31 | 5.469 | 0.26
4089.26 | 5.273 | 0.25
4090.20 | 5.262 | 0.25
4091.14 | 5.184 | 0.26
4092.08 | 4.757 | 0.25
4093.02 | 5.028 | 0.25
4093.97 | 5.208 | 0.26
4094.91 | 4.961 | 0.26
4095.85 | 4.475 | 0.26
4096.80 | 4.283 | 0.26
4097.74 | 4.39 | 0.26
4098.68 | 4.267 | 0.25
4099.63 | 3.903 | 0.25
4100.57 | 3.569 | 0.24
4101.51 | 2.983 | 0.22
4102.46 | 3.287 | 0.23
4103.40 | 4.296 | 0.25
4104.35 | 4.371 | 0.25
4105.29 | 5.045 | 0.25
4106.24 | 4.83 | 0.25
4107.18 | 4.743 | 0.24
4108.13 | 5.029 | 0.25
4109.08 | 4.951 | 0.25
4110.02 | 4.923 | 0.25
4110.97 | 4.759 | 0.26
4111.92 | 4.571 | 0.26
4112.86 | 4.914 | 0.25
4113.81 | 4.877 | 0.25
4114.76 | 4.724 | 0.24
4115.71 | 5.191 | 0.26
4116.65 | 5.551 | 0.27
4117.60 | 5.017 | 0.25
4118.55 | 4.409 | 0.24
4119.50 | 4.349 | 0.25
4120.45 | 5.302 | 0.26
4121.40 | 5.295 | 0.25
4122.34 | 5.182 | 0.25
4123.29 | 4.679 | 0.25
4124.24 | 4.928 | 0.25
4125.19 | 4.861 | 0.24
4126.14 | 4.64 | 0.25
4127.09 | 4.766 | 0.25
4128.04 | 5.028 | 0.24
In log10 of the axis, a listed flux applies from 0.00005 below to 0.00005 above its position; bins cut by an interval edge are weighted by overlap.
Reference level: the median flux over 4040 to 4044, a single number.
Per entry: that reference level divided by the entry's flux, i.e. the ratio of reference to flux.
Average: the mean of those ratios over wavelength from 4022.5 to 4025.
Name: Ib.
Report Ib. 1.00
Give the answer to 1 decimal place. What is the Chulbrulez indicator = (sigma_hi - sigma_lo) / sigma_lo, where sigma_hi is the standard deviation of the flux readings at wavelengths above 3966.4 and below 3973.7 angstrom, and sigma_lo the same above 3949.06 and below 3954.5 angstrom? 1.2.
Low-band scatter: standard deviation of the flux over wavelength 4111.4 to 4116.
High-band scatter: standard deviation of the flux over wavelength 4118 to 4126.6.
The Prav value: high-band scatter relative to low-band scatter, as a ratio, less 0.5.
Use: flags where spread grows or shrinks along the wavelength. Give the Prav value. 1.1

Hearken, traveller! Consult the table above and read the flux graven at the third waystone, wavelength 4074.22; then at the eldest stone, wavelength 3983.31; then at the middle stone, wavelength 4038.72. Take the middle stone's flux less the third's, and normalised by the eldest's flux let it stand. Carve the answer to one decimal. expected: 0.0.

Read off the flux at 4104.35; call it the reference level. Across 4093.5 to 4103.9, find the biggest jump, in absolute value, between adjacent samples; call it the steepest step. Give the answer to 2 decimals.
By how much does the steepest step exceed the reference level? -3.36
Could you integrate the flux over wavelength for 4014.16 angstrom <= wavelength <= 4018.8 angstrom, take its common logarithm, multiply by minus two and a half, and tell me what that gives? -3.31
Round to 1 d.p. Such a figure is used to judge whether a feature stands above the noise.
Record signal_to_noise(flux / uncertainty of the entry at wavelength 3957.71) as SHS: 15.0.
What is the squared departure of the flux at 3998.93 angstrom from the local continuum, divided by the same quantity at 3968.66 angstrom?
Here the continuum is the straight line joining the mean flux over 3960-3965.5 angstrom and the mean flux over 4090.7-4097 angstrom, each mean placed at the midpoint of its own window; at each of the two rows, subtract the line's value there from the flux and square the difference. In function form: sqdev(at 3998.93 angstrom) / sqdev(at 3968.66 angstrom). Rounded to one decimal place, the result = 1.1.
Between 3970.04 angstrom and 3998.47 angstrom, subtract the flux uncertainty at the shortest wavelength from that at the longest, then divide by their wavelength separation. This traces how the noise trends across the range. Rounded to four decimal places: 0.0029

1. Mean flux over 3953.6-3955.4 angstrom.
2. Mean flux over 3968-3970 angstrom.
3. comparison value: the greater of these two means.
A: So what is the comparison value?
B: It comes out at 3.99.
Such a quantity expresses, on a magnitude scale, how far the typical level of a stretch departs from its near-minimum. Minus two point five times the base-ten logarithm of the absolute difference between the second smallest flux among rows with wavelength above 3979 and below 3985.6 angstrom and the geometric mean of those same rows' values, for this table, 0.8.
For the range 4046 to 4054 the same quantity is 0.4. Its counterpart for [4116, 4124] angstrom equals 0.7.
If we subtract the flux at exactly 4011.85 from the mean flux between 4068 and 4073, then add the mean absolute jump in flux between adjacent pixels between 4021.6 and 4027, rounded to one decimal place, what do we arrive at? -0.5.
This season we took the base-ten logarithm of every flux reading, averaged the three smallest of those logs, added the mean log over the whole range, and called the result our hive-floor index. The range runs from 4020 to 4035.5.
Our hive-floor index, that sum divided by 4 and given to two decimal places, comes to 0.30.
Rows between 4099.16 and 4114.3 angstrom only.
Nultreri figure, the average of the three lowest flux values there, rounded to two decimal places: 3.28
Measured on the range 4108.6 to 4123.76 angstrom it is 4.44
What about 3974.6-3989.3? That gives 2.96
